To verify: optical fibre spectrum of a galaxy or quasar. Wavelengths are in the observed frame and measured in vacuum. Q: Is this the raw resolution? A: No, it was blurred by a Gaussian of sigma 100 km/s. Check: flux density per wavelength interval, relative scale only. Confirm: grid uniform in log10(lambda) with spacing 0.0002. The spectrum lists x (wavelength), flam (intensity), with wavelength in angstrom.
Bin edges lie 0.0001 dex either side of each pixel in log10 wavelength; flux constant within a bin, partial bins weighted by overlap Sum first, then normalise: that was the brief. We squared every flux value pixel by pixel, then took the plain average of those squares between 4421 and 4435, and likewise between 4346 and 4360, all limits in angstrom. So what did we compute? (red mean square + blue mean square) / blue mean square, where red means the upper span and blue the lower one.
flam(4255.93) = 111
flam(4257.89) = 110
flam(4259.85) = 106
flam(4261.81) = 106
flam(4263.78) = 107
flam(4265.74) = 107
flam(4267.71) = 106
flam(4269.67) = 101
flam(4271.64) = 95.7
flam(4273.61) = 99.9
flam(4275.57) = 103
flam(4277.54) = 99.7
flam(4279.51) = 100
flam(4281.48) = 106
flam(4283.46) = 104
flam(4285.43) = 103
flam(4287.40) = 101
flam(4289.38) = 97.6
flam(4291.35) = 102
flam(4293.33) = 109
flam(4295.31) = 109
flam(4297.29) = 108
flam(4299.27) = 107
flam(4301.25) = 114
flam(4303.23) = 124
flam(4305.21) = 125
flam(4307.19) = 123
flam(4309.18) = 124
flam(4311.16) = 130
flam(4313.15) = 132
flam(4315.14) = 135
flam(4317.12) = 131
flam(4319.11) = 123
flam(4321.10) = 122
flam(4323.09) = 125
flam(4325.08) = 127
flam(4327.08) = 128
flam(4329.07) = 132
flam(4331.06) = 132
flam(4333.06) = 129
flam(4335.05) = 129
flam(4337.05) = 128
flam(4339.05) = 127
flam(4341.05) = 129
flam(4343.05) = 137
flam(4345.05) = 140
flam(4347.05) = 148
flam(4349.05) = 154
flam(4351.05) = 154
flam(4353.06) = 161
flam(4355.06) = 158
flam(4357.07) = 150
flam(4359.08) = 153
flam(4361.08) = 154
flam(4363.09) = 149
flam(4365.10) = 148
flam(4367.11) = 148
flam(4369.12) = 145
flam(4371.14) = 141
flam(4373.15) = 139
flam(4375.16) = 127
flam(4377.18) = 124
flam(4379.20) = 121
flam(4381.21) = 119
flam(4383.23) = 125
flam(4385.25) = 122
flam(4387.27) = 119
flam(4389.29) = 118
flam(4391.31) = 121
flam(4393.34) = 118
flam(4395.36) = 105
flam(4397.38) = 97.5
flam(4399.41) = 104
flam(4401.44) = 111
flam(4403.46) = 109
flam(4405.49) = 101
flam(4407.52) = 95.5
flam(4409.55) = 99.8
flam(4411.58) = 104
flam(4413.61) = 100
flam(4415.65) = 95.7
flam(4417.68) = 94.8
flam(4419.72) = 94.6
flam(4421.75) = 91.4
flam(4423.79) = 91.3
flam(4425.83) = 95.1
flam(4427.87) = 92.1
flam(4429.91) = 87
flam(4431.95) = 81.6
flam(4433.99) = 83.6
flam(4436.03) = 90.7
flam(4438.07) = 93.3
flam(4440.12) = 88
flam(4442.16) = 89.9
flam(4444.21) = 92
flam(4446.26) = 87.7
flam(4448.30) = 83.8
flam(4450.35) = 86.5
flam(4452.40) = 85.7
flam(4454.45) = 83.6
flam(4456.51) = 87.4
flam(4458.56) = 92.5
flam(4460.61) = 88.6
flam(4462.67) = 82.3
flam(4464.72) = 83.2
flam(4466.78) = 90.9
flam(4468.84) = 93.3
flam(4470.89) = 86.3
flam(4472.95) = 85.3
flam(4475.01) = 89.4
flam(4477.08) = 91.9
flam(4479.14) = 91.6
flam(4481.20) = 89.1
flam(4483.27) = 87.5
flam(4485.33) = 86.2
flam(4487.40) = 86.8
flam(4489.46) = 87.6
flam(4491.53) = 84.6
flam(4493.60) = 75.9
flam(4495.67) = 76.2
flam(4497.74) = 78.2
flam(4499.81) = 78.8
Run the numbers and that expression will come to 1.33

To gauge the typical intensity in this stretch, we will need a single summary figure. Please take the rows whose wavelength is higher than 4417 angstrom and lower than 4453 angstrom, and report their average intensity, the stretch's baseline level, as 89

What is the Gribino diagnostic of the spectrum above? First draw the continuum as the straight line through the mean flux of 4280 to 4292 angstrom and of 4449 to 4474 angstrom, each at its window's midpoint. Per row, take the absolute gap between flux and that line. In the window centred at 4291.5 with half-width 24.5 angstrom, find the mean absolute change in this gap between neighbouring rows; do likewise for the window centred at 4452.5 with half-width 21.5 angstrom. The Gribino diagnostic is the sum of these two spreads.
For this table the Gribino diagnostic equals 5.65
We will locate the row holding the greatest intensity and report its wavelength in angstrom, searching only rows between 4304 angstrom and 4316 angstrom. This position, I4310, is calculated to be 4315.14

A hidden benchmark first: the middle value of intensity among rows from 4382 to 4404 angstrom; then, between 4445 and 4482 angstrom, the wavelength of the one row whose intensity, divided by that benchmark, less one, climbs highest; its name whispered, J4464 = 4468.84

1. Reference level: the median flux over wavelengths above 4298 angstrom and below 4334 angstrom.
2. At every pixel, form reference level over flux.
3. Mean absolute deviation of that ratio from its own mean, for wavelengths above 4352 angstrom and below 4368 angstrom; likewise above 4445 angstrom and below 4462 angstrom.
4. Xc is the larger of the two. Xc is 0.034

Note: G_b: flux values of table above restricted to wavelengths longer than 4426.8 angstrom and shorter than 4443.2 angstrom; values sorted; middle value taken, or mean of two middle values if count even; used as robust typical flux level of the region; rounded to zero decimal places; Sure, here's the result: 89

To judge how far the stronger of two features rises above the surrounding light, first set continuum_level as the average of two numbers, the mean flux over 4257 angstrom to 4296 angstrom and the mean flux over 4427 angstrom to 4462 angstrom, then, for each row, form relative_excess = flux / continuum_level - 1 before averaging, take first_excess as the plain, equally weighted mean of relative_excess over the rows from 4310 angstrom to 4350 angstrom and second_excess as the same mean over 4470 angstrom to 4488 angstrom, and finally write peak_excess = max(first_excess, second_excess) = 0.38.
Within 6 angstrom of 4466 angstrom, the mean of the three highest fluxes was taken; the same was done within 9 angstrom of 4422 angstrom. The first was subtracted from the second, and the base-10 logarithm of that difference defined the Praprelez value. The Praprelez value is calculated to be 0.78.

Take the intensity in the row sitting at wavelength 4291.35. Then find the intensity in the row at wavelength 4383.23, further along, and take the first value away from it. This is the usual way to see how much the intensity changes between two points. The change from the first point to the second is 23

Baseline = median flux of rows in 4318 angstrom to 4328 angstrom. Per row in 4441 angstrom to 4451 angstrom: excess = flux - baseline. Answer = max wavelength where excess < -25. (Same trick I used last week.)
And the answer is 4450.35 angstrom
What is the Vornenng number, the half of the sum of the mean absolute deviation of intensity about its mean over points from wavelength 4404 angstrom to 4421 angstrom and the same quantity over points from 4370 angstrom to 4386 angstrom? 4.7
